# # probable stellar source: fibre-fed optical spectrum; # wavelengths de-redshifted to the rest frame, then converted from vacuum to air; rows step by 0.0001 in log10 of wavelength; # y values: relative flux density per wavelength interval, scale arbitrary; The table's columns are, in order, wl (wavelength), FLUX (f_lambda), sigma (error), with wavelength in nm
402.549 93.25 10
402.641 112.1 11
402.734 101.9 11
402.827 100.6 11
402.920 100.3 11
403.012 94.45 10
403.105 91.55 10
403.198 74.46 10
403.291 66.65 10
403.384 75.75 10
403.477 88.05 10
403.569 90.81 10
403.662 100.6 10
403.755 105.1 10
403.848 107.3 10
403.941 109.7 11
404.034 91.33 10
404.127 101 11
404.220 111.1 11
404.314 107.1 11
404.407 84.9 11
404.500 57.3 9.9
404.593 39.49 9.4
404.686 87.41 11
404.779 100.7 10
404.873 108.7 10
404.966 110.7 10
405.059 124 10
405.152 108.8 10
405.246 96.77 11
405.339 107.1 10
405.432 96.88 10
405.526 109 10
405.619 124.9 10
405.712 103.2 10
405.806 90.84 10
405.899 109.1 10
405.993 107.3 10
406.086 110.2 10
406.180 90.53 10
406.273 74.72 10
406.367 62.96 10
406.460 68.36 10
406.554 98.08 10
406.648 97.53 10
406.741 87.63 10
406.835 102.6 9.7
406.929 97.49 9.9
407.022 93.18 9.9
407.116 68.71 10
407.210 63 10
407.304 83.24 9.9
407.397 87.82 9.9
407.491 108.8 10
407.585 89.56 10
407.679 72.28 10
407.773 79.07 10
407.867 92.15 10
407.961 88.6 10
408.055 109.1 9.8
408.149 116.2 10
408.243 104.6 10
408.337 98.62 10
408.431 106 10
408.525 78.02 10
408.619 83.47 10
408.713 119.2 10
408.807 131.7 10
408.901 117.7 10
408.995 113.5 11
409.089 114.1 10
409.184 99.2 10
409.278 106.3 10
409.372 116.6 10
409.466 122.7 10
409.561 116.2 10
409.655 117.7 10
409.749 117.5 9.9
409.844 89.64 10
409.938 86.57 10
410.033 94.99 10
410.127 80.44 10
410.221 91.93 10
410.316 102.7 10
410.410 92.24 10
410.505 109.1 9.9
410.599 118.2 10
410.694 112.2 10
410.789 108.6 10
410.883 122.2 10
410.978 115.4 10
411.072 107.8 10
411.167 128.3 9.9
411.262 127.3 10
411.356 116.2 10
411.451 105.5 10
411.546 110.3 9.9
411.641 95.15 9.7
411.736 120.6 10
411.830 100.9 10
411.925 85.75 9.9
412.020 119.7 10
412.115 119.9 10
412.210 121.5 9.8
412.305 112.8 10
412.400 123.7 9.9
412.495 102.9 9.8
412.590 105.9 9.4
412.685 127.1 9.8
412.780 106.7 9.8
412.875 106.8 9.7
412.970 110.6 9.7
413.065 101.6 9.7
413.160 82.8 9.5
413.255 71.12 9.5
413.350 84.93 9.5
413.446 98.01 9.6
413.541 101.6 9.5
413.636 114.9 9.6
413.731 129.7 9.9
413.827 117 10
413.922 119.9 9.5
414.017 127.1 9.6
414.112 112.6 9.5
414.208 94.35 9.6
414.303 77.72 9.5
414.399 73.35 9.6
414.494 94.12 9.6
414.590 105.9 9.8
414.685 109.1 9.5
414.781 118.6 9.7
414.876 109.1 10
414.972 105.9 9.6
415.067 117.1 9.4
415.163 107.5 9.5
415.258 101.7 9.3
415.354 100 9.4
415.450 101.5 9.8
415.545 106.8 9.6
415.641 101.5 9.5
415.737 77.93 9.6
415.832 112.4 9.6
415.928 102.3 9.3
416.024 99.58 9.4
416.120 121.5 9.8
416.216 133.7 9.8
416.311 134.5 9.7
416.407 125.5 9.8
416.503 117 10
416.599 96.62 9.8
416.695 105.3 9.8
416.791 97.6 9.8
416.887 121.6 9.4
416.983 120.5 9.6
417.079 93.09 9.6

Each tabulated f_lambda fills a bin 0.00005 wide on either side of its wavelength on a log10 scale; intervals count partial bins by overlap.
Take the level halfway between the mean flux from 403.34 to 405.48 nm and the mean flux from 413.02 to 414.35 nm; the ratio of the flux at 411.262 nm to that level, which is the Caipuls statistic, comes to 1.28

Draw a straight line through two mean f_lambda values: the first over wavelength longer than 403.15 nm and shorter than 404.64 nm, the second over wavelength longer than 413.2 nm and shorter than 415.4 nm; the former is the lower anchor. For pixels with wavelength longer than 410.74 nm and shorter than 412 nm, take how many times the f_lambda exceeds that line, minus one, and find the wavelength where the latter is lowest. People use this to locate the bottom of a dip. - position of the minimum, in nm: 411.925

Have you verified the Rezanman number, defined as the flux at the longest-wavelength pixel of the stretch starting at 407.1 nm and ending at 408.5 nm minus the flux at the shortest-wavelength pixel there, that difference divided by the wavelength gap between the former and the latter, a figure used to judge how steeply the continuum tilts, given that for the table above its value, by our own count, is 28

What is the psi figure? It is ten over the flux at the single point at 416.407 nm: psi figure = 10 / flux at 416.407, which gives 0.080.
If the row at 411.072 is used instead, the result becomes 0.093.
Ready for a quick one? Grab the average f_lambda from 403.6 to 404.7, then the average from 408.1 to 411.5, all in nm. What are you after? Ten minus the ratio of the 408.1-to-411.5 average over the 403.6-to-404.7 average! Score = 8.82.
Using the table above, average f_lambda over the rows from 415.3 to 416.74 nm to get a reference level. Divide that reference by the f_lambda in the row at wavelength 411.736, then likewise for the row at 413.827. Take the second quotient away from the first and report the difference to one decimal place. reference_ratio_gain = 0.0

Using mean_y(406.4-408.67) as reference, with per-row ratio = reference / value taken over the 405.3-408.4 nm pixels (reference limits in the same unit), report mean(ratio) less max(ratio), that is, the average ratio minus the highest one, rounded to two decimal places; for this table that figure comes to -0.44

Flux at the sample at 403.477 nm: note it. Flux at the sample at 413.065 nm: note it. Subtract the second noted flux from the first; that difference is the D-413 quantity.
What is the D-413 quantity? -14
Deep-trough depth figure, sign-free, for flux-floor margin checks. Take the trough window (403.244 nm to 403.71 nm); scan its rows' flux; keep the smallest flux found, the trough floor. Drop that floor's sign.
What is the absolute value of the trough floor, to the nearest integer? 67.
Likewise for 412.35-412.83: 103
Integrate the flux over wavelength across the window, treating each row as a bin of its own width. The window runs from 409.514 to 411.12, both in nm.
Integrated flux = 169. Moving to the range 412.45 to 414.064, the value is 172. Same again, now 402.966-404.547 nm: 145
